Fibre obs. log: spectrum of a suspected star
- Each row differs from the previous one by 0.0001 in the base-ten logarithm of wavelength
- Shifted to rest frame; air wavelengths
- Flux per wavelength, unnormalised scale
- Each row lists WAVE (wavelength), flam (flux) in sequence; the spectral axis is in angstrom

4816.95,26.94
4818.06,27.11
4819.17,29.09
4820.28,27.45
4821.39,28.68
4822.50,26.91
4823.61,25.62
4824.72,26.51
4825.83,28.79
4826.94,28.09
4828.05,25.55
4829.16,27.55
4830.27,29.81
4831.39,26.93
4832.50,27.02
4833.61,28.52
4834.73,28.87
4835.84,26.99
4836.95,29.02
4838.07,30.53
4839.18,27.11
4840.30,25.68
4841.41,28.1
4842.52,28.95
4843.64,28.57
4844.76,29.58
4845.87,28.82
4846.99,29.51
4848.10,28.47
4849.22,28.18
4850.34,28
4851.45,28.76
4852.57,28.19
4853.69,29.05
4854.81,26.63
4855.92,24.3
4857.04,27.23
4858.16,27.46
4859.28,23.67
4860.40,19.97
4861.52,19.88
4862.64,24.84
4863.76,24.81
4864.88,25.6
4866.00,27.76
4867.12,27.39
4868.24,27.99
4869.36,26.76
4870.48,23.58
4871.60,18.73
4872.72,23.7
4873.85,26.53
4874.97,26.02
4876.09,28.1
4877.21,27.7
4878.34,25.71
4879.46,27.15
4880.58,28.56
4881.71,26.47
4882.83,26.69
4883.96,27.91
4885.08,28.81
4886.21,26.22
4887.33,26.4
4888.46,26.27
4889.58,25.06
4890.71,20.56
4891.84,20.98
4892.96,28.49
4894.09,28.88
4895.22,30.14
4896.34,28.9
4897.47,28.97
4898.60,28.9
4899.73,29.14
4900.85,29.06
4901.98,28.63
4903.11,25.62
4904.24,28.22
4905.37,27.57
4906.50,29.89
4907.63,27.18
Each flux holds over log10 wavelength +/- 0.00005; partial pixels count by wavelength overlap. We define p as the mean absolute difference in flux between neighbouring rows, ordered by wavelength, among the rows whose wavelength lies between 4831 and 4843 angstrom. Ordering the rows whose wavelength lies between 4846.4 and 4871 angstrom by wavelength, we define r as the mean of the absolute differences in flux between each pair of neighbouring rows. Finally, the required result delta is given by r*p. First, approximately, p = 1.55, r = 1.5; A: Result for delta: 2.4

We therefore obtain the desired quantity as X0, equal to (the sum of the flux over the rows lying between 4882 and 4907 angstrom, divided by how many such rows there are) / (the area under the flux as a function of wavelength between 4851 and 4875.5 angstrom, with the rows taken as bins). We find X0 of 0.0440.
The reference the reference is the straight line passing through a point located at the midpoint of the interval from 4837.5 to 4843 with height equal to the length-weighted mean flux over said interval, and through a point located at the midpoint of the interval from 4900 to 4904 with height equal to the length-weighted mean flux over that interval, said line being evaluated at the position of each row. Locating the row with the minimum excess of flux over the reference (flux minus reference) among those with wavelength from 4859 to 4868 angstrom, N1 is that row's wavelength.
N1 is 4861.52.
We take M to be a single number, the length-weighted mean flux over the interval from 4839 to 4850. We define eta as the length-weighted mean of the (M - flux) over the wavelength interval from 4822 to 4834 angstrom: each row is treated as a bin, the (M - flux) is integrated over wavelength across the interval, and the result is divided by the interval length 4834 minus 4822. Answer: 0.9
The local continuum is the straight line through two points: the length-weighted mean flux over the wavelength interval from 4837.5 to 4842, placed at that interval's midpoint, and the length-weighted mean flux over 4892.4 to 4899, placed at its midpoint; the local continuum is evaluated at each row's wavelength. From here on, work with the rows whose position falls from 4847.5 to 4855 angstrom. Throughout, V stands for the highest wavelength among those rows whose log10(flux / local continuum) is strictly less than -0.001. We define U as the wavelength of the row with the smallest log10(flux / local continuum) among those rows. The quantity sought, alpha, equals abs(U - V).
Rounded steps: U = 4854.81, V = 4854.81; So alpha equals 0.0 angstrom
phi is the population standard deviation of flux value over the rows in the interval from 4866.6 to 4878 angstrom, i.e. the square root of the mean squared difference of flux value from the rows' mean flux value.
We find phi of 2.8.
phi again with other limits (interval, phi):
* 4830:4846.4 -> 1.3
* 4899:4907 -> 1.3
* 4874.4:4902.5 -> 2.3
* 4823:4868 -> 2.3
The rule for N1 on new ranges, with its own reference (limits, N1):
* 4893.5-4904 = 4903.11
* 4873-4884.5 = 4878.34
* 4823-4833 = 4828.05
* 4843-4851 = 4850.34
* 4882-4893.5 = 4890.71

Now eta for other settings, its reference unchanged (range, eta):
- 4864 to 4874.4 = 3.0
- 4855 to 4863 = 4.3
